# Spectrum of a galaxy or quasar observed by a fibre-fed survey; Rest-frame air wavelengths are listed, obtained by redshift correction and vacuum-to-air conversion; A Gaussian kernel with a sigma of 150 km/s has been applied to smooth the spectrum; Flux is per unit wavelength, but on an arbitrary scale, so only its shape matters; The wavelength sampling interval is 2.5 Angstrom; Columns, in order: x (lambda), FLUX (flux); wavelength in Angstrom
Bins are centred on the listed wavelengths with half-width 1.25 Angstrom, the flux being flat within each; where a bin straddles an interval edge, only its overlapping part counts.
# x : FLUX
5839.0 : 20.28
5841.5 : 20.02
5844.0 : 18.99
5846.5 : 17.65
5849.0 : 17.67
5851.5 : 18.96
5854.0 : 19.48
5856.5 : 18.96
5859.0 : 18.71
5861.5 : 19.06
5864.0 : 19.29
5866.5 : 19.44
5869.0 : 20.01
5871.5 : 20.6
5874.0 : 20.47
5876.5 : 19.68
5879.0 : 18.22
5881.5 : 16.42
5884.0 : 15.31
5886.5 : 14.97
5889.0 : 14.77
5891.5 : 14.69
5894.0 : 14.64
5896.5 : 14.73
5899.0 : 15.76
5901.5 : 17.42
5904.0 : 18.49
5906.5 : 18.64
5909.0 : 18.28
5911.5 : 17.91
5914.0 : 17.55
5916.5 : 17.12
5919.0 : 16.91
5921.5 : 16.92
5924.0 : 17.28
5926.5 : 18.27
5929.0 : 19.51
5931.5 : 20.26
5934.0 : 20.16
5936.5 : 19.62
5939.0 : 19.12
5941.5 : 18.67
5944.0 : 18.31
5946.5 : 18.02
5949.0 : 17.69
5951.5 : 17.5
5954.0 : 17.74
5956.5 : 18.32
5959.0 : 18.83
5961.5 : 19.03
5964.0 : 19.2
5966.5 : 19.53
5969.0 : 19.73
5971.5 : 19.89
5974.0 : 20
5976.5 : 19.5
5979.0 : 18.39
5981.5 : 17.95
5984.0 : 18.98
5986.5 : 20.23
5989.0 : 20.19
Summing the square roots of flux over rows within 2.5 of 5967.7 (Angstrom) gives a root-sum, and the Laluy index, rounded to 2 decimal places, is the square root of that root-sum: 2.98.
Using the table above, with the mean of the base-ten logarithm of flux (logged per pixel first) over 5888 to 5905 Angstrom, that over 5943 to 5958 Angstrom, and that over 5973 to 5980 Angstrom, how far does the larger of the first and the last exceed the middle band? 0.032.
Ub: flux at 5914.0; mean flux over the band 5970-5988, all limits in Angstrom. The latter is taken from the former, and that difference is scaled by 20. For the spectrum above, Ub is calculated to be -35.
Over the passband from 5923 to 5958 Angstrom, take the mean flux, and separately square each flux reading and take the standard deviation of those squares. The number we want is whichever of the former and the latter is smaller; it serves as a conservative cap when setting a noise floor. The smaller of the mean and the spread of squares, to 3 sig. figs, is 18.6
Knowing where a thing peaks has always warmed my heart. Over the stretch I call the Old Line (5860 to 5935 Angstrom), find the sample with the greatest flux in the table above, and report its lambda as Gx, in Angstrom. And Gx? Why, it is 5871.5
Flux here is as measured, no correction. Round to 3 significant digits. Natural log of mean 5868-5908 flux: 2.84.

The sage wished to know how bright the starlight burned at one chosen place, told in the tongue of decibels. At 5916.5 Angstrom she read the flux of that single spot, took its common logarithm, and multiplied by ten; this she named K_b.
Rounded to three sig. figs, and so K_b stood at 12.3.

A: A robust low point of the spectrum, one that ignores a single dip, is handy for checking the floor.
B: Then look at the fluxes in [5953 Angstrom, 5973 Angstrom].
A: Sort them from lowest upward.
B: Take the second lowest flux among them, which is 18.32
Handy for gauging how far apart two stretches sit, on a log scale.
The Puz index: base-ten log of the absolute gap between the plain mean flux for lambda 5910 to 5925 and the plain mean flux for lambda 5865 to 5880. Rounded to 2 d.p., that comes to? 0.39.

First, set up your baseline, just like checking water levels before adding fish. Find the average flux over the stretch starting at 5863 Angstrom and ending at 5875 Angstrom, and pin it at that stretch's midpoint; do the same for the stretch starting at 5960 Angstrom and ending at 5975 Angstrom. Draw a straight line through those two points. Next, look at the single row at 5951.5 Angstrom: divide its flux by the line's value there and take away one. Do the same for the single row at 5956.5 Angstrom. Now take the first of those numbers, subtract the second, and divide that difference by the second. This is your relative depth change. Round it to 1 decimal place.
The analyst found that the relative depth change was 0.7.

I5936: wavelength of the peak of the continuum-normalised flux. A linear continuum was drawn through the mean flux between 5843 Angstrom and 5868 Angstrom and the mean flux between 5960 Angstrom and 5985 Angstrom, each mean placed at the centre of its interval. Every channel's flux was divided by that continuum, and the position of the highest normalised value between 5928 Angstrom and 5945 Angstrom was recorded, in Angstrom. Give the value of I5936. 5931.5 Angstrom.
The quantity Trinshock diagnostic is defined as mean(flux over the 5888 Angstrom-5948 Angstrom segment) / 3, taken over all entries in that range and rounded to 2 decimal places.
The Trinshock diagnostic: 5.88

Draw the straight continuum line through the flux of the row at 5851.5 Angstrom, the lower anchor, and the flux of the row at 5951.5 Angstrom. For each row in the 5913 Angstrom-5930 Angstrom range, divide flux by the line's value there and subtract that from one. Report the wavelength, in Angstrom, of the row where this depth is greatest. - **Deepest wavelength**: 5919.0 Angstrom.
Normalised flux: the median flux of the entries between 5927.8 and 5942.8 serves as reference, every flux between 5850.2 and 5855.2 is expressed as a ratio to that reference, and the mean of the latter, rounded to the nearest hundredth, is 0.98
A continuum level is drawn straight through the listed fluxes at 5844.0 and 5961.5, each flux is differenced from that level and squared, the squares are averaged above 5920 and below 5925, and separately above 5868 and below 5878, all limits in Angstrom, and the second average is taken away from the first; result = 2.2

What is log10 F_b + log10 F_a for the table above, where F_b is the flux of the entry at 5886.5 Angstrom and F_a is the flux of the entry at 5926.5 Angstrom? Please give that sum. 2.44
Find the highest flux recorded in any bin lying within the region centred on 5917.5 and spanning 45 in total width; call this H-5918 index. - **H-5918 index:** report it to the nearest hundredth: 20.26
